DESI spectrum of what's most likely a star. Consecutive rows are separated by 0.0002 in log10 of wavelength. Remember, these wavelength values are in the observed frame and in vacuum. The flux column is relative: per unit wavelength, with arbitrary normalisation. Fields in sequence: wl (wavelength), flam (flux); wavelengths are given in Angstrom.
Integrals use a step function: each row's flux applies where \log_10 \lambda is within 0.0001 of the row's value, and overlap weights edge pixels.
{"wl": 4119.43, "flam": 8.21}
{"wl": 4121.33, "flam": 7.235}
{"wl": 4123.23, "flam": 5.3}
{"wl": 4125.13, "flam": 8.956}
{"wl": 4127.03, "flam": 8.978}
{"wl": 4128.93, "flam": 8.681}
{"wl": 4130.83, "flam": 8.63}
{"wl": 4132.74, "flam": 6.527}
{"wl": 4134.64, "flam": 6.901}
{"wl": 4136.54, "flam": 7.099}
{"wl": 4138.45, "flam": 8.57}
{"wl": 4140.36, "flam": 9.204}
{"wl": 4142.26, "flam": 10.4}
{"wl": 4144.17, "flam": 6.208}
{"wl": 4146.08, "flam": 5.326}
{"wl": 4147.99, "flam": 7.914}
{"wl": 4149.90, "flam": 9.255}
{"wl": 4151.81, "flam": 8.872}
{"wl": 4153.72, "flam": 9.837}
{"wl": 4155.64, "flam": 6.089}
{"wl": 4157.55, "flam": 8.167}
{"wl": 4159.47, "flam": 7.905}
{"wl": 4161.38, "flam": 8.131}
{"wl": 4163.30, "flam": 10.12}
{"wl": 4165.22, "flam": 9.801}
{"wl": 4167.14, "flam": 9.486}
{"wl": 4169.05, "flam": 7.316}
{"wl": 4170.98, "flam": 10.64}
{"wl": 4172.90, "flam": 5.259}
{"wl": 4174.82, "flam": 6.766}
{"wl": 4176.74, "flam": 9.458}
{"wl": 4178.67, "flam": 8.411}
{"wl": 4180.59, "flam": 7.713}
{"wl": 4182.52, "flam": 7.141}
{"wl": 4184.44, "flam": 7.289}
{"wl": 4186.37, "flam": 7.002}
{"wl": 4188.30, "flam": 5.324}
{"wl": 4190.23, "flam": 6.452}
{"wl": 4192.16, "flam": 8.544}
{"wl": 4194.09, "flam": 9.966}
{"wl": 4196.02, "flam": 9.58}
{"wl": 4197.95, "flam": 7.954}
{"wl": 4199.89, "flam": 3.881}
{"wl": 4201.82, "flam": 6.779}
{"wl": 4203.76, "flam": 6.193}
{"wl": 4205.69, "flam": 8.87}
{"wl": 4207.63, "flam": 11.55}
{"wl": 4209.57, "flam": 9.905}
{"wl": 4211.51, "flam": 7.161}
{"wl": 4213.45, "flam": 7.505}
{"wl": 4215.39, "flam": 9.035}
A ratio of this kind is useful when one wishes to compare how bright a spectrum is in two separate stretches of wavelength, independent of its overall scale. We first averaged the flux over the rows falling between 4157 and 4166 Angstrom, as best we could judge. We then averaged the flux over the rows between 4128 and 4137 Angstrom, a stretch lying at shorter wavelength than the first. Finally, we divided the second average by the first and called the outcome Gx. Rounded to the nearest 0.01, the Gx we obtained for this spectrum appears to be 0.86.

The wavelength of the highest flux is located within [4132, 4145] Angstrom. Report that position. 4142.26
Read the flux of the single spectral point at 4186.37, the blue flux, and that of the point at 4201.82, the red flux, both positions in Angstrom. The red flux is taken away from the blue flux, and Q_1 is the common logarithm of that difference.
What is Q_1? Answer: -0.7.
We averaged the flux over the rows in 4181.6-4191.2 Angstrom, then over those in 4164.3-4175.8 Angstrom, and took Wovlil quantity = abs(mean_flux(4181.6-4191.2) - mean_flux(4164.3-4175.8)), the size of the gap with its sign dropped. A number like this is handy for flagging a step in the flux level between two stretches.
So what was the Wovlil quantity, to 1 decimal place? 1.6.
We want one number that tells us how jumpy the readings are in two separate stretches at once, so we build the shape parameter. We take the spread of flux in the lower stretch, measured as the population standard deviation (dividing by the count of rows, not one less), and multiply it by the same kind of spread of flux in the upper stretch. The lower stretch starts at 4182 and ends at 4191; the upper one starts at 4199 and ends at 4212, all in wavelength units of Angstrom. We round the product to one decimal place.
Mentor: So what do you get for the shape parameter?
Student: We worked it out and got 1.7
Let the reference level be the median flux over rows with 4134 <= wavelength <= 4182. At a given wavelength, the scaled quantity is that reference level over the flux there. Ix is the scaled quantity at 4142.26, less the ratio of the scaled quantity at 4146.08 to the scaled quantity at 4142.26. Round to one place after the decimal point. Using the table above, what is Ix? -1.2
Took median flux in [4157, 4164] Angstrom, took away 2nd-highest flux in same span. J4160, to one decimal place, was 0.0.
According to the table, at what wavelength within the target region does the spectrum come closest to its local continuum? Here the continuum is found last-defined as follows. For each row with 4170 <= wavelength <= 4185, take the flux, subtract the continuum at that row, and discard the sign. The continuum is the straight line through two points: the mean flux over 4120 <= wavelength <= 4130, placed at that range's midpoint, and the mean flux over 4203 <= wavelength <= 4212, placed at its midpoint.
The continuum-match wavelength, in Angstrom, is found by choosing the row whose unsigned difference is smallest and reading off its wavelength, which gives 4178.67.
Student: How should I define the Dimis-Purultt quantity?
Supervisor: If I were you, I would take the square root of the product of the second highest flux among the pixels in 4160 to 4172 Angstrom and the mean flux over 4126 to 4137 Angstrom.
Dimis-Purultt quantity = 8.9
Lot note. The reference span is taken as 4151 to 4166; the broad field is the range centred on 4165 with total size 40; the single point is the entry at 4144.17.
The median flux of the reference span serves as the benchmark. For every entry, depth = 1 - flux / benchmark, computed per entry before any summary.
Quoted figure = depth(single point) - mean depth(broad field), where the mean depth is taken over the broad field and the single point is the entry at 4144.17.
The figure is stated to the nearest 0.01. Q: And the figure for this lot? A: 0.23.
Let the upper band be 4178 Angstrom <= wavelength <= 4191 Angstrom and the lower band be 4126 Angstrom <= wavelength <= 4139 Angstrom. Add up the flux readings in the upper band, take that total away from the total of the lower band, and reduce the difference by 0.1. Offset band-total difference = 6.0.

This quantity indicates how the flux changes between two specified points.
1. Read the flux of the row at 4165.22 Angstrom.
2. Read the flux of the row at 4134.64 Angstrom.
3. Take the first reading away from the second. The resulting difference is -2.9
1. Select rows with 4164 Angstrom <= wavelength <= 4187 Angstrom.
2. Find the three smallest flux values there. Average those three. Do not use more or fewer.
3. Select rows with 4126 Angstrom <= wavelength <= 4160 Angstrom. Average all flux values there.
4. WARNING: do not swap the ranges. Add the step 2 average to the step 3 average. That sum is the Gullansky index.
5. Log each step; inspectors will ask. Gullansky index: 14.4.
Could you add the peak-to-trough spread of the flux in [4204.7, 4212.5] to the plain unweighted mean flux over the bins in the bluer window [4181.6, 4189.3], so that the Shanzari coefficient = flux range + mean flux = 11.1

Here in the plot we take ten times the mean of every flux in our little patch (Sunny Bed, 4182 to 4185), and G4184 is 72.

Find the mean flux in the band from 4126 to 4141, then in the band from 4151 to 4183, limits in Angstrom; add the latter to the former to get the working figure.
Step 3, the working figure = 16.4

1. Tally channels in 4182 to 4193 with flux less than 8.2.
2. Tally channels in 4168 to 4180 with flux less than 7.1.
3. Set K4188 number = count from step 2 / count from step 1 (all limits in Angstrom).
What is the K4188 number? 0.40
